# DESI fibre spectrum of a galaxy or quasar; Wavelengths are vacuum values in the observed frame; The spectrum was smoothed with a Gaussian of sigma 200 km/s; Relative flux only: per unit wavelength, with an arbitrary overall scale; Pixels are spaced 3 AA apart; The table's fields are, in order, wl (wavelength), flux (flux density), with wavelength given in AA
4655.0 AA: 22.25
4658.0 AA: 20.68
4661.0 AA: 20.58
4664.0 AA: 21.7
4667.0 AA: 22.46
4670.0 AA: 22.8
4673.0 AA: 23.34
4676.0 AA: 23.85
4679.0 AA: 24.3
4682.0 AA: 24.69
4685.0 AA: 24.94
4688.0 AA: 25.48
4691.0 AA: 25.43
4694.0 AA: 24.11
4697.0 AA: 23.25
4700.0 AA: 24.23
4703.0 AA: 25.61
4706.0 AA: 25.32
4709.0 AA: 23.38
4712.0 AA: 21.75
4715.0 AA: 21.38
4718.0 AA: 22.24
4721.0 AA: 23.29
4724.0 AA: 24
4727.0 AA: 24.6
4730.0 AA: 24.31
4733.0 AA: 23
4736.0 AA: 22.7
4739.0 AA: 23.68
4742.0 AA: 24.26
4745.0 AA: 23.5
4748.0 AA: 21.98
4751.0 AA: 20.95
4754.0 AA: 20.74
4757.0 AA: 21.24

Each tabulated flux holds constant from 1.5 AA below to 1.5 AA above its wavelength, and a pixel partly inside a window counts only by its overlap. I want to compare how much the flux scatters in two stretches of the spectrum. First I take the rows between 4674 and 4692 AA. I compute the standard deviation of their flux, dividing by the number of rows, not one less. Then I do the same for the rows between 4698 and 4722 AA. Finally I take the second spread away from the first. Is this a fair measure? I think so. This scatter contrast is -0.89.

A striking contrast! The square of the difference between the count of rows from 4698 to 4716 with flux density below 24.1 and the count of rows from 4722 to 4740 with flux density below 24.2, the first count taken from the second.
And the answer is 1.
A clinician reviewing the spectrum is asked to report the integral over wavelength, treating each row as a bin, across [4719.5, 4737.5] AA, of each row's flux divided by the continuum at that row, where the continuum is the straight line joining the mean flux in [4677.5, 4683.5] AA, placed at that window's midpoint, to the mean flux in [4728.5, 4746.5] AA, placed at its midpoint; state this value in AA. 17.9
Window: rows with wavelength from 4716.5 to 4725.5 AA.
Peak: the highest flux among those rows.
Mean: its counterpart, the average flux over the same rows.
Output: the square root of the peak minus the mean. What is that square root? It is 0.91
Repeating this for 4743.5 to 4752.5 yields 1.16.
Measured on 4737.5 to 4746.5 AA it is 0.67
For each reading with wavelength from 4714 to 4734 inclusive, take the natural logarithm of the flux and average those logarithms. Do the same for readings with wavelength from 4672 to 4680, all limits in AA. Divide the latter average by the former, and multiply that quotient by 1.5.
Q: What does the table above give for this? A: 1.51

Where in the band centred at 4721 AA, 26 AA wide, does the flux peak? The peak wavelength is 4727.0 AA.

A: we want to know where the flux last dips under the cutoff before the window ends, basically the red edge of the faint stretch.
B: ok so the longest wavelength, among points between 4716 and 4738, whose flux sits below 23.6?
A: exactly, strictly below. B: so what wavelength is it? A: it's 4736.0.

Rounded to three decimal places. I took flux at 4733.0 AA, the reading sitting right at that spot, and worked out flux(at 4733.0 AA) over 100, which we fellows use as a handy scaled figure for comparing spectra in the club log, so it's 0.230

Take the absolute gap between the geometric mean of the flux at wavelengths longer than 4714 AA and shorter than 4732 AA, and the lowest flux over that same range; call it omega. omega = 1.9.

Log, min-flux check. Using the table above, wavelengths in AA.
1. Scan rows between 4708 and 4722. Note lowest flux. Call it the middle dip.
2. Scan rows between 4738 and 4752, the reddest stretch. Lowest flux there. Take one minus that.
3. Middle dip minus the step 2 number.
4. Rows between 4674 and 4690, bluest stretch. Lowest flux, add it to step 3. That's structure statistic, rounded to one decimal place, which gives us 65.2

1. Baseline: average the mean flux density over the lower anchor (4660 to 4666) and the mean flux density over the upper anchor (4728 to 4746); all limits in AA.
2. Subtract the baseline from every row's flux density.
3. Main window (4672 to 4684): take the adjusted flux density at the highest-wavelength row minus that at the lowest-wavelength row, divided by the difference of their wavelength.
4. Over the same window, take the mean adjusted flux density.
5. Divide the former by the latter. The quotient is 0.1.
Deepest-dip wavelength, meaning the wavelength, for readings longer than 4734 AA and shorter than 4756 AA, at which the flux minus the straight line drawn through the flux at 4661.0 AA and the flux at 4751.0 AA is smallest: 4754.0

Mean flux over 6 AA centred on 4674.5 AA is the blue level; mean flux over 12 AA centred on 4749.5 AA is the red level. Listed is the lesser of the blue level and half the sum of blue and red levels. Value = 22.7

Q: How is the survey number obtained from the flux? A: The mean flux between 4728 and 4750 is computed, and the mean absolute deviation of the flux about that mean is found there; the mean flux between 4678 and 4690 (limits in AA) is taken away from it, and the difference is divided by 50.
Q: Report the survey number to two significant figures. -0.48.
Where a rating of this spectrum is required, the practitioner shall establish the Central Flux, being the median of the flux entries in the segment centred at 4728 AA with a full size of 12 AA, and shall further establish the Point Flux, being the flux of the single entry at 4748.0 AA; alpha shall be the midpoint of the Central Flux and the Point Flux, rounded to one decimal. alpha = 23.1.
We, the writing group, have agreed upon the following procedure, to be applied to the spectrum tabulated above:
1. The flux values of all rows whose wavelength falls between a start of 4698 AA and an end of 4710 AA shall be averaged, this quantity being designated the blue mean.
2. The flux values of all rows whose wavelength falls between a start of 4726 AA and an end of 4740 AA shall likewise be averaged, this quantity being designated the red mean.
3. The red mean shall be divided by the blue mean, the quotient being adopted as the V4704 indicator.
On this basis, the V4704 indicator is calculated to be 0.96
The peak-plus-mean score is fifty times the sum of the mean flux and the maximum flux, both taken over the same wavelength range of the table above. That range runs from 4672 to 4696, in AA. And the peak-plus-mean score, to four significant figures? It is 2500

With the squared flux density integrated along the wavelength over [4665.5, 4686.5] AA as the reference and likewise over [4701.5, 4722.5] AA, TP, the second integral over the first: 0.96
